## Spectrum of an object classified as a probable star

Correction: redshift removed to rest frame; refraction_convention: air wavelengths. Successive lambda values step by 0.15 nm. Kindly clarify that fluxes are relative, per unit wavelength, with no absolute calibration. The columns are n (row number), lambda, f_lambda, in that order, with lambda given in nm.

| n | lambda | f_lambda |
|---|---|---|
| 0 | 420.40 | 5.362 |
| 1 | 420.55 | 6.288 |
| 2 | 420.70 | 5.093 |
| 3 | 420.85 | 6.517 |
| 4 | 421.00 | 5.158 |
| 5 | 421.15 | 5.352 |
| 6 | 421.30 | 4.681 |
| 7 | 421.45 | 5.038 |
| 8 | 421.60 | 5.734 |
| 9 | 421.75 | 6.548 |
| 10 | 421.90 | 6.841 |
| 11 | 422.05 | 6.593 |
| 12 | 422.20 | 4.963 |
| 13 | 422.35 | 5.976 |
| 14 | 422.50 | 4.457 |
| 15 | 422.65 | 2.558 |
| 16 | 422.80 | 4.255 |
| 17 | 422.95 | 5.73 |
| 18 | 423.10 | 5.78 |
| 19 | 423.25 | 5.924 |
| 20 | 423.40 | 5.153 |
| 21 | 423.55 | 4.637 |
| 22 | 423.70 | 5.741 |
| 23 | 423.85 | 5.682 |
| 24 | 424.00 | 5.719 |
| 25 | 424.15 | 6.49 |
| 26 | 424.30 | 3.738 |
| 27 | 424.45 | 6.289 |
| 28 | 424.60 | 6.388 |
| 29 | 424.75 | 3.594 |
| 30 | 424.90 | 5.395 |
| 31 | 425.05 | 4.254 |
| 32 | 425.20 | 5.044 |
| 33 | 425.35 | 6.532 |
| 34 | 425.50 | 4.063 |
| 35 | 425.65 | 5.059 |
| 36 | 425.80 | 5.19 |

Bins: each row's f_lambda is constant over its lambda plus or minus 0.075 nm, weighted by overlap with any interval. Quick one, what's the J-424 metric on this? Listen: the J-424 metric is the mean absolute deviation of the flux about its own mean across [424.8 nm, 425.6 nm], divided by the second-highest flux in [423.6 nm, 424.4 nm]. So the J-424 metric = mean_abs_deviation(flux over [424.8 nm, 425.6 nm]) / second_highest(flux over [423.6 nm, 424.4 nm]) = 0.13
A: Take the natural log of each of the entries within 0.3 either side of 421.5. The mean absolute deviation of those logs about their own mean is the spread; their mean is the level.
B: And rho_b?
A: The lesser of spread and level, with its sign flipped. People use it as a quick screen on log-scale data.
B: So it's -0.12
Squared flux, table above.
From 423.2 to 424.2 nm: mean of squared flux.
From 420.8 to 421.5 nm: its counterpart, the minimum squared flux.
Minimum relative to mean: 0.69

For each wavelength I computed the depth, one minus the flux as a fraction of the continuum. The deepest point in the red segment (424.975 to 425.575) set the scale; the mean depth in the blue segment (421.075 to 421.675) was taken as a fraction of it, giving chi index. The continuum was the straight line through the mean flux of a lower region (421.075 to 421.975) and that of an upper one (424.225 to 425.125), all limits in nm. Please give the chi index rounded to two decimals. 0.65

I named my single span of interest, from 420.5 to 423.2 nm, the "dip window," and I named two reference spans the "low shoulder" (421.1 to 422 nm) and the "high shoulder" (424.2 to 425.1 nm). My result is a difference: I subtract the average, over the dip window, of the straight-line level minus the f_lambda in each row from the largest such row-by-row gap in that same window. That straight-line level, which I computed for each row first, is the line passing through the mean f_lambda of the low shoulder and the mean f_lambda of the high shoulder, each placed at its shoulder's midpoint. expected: 2.7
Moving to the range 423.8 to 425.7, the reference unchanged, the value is 1.7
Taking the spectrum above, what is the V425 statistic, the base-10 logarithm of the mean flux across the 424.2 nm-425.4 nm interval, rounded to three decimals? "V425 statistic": 0.712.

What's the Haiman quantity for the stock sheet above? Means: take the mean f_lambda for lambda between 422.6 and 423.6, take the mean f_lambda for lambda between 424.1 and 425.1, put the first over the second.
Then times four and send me 3.8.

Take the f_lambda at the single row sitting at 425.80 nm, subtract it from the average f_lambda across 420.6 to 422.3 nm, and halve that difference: 0.25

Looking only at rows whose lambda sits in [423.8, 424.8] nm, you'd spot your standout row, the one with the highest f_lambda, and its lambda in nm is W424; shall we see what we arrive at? 424.15 nm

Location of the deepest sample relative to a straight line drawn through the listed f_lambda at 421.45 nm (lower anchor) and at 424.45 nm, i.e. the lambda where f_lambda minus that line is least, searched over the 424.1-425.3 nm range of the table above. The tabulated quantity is 424.75 nm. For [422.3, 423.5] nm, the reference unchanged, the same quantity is 422.65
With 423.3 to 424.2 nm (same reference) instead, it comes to 423.55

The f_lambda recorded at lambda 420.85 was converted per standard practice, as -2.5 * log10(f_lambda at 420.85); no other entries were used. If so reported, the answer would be -2.0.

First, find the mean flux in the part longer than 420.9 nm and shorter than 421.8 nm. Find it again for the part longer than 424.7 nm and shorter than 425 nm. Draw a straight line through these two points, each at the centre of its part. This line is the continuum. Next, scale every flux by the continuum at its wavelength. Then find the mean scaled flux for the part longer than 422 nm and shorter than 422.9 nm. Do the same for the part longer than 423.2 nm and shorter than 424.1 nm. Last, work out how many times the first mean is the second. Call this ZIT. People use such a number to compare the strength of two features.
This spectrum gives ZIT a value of 0.82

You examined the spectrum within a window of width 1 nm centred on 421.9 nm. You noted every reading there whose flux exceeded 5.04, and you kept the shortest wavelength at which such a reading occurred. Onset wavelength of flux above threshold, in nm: 421.60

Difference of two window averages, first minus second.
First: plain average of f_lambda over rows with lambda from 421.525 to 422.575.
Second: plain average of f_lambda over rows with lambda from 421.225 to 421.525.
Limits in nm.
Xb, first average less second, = 1.0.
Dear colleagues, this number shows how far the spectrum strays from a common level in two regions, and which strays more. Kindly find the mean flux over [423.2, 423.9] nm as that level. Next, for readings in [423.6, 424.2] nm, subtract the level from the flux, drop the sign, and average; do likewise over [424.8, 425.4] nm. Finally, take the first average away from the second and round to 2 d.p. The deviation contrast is 0.19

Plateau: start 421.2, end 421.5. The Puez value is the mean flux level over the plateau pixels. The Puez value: 4.9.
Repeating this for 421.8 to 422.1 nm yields 6.7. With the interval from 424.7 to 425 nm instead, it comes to 4.5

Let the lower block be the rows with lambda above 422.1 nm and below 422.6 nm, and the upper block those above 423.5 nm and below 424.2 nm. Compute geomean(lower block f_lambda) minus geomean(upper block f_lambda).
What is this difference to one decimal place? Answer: -0.5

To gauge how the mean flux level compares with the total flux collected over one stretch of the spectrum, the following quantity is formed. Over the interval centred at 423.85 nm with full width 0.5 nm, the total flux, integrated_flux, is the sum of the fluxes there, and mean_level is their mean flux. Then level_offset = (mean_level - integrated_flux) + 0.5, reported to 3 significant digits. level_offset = -10.9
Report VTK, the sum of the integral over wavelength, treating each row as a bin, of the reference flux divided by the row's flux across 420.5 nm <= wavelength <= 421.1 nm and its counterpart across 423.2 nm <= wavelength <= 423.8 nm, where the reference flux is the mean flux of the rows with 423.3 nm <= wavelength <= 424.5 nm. 1.19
